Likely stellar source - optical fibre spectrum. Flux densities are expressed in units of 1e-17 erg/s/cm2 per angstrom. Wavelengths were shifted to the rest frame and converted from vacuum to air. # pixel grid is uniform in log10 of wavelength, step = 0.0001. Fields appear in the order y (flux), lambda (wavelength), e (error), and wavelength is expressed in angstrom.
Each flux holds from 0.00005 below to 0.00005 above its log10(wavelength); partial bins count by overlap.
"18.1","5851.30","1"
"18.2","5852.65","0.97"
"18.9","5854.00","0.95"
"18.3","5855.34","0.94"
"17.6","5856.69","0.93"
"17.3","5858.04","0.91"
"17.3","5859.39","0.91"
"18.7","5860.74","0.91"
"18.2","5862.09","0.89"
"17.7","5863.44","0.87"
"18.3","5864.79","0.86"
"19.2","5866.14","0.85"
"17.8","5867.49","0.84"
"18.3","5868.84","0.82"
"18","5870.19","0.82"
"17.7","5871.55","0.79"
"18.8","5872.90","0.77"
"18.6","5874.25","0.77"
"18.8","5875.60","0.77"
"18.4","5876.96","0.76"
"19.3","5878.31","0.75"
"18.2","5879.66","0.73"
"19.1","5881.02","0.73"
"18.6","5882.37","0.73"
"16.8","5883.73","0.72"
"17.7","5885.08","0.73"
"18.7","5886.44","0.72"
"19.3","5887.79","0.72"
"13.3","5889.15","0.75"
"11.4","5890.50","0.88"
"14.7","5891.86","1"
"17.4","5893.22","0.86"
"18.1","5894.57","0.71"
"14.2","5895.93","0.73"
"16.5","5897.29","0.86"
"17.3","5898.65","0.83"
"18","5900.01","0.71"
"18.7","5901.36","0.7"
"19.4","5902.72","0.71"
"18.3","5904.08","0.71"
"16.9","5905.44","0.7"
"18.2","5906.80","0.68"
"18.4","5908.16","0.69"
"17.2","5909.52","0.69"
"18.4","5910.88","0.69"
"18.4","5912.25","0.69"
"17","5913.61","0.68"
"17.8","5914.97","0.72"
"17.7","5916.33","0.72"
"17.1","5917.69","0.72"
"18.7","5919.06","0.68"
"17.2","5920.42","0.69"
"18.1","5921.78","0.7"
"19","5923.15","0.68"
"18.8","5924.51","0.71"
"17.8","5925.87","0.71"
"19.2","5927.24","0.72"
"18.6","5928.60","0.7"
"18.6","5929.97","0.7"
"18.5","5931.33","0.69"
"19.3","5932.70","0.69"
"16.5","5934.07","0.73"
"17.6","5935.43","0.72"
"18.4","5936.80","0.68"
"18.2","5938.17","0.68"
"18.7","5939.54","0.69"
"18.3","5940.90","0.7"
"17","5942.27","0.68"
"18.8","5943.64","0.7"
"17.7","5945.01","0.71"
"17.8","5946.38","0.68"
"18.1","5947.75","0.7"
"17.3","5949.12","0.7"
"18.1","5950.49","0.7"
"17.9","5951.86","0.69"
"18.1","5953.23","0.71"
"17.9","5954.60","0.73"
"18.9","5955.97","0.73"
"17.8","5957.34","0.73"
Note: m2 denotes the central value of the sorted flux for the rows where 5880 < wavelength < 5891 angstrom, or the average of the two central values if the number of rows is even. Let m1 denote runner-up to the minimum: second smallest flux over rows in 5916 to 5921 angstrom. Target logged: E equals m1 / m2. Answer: 0.95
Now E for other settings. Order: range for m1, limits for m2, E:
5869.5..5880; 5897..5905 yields 0.99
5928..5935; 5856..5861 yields 1.06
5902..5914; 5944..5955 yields 0.95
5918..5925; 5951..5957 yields 1.01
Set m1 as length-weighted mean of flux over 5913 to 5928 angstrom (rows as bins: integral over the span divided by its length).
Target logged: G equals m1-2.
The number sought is 16.1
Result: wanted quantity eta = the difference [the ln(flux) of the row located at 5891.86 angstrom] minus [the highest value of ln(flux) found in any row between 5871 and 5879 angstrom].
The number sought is -0.272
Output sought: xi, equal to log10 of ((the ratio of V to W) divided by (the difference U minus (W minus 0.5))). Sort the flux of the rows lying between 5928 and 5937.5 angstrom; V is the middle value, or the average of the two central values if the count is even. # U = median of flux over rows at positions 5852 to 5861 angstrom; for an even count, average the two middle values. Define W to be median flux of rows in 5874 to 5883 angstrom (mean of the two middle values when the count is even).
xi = 1.00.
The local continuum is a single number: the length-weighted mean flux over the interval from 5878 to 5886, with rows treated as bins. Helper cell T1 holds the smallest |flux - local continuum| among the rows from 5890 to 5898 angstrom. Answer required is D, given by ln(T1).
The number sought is -1.96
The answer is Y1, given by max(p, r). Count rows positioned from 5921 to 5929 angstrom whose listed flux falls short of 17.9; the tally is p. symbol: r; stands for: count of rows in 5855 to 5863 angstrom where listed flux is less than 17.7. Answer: 3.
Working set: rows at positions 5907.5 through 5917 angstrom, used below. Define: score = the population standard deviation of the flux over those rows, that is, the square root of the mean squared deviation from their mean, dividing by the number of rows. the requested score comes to 0.54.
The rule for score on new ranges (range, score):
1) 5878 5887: 0.80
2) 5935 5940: 0.40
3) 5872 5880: 0.35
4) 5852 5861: 0.60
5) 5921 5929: 0.49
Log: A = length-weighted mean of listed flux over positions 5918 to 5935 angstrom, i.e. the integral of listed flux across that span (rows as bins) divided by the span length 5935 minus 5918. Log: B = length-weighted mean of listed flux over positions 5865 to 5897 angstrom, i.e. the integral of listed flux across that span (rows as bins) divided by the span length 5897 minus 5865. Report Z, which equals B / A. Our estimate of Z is 0.95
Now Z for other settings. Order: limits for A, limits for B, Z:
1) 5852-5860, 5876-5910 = 0.97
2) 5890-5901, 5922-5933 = 1.16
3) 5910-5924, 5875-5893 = 0.96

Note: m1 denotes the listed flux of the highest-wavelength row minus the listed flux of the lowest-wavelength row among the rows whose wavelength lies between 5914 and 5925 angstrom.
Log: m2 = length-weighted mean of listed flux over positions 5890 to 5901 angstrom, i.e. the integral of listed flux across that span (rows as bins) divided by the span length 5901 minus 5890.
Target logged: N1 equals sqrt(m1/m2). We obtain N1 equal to 0.25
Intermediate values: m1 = 1.0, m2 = 16.1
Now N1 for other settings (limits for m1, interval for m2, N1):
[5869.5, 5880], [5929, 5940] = 0.10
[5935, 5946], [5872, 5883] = 0.07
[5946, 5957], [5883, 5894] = 0.26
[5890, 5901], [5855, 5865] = 0.61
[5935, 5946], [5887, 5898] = 0.08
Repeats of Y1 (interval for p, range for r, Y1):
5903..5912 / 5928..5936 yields 2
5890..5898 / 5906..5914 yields 5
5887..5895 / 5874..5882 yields 4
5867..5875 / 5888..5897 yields 5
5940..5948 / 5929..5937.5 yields 3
